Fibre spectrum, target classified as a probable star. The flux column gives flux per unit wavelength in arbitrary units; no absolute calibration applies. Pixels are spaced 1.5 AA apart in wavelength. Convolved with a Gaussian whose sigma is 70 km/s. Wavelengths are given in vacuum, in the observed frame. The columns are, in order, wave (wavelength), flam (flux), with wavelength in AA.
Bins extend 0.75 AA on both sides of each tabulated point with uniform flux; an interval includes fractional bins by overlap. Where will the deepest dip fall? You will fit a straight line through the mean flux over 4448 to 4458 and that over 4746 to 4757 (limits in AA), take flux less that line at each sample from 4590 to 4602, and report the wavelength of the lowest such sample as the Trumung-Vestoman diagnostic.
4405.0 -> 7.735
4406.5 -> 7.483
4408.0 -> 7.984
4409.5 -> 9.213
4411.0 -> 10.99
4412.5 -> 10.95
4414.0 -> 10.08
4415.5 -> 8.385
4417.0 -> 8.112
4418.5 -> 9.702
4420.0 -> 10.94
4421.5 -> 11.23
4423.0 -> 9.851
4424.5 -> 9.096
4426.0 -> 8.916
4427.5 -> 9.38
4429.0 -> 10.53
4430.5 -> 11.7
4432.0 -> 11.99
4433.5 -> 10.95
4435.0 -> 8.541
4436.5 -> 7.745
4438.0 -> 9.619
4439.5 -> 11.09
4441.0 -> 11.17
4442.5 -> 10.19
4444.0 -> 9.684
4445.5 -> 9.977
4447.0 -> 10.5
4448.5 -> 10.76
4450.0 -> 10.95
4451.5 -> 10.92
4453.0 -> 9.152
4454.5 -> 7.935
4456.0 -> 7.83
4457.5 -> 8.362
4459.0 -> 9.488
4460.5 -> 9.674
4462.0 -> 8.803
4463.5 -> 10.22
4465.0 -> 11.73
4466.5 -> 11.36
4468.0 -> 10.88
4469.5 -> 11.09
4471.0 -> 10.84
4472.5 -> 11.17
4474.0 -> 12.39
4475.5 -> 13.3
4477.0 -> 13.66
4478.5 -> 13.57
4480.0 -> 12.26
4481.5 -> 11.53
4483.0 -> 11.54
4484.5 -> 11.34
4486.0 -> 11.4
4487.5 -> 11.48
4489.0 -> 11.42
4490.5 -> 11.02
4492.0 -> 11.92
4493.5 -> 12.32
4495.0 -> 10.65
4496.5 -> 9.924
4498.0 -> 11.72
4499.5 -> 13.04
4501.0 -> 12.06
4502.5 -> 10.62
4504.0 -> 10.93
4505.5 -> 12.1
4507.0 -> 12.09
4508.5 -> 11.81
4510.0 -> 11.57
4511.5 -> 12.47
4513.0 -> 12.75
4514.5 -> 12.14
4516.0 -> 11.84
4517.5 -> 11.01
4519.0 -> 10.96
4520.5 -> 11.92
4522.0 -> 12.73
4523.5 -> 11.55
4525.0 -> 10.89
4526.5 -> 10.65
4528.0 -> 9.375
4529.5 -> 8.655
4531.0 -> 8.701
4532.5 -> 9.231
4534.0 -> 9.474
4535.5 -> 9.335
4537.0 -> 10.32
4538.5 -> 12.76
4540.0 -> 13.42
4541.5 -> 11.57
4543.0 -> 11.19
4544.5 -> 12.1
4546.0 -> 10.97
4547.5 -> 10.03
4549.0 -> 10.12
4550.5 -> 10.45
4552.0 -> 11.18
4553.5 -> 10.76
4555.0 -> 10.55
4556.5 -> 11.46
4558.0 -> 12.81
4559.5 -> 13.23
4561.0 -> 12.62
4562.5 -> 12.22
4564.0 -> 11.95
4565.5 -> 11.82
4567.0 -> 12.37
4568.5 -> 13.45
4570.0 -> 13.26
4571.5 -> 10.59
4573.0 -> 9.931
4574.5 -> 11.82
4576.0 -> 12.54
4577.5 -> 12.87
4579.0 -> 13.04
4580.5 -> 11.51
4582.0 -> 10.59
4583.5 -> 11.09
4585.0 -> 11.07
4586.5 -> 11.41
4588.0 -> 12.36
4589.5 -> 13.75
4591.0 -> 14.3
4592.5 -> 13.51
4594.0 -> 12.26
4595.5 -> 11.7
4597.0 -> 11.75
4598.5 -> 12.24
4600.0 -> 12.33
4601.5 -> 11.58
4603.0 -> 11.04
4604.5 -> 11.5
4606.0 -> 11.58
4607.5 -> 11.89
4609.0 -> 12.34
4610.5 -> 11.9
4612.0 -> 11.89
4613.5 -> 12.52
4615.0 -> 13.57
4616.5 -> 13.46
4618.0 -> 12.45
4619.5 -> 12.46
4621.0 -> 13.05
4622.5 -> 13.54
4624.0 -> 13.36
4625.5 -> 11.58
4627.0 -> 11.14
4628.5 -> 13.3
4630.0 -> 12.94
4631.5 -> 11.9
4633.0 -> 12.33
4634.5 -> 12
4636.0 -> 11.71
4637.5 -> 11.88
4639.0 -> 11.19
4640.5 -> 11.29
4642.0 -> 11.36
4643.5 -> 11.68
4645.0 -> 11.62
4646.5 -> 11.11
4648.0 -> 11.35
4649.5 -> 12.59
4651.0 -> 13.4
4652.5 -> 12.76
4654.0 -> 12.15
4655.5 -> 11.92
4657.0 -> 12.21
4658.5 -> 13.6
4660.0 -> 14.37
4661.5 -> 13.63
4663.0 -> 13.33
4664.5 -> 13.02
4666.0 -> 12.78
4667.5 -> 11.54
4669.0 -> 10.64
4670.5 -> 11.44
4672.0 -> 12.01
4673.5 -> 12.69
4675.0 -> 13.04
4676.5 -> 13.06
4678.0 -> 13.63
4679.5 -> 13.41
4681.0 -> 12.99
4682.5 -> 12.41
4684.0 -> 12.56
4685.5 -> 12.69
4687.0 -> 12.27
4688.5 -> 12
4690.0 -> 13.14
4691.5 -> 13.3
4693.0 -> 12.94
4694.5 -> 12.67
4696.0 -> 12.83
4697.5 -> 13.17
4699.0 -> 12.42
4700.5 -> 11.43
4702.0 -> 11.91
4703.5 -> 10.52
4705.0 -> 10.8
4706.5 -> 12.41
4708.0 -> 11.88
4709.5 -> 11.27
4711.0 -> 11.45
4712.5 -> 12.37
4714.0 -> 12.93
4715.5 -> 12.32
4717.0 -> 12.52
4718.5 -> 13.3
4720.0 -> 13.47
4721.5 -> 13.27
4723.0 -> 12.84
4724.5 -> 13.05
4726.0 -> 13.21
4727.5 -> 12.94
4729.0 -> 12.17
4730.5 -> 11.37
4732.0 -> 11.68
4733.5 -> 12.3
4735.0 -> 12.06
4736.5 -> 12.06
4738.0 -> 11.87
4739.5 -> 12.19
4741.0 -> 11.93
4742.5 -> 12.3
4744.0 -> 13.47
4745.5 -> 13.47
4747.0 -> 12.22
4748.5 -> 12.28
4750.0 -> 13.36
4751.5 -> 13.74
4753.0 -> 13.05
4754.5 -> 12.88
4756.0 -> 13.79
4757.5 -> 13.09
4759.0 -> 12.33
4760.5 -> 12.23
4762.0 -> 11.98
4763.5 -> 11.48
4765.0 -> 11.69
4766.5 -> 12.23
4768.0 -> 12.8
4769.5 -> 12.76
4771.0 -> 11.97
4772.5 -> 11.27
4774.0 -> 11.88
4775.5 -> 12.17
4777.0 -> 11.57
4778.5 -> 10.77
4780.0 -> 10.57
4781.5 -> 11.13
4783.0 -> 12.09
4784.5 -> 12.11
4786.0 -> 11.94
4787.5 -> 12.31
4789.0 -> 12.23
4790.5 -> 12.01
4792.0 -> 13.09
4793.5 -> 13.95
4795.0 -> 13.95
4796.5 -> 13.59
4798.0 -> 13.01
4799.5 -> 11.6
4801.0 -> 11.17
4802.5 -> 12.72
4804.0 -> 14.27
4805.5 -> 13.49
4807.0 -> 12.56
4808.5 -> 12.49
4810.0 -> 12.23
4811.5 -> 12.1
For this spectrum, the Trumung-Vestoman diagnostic 4601.5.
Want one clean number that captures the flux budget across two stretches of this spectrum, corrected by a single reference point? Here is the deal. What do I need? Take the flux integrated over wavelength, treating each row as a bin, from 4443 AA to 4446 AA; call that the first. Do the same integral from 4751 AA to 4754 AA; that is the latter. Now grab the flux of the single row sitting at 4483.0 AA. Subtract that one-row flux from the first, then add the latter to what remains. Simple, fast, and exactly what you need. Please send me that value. 58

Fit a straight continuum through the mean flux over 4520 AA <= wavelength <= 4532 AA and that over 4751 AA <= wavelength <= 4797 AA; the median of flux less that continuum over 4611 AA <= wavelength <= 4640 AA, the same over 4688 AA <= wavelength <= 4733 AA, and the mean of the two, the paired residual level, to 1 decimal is 0.9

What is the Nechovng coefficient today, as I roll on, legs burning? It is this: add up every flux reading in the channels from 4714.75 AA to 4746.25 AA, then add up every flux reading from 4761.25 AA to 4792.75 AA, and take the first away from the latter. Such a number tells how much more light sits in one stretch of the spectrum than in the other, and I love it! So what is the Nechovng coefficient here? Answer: -14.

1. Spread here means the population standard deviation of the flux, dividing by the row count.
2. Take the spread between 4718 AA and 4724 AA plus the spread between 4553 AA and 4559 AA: 1.1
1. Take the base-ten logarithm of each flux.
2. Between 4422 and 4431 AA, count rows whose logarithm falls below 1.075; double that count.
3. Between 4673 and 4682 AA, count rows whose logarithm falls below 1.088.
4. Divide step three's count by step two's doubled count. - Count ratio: 0.0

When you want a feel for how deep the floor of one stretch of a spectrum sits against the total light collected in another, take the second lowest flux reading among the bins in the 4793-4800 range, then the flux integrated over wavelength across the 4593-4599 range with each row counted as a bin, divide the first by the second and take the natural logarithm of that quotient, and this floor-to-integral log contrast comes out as -1.71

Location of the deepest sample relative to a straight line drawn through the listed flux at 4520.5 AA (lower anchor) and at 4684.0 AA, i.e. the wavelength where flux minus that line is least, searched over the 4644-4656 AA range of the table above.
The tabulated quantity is 4646.5 AA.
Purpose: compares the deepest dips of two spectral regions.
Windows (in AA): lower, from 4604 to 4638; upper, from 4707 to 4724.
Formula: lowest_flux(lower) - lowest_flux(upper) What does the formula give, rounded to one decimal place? -0.1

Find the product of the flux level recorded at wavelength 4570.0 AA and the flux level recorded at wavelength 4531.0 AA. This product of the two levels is 115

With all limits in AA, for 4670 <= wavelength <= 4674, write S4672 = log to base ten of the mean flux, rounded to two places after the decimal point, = 1.08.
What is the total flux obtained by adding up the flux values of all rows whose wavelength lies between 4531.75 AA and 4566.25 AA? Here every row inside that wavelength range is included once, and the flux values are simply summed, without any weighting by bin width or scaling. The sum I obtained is 260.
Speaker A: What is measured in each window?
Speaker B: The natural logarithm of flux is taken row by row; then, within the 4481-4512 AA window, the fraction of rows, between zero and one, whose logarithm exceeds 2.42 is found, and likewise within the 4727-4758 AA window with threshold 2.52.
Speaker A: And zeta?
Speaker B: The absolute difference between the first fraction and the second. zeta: 0.33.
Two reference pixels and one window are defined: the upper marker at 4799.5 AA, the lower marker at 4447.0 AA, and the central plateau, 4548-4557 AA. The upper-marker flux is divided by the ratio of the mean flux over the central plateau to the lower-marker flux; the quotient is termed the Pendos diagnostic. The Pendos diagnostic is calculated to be 11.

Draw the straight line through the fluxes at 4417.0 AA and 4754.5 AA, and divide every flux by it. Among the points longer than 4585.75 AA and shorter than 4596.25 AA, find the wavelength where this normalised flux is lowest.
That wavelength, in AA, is 4586.5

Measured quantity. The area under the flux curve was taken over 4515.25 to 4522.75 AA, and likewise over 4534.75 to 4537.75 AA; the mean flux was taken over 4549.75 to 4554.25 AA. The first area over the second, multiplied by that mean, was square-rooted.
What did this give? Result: 5.7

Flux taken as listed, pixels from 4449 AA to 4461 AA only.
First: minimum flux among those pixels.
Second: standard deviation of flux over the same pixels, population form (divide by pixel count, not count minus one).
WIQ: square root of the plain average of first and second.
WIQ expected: 2.12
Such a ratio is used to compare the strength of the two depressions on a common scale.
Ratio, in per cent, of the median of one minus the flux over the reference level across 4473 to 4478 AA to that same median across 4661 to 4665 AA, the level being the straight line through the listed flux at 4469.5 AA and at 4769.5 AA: 205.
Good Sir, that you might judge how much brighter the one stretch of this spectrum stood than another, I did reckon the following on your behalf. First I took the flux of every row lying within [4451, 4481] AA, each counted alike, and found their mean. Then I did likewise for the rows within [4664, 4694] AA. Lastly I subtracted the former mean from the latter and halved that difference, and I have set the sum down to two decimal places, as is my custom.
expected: 0.92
